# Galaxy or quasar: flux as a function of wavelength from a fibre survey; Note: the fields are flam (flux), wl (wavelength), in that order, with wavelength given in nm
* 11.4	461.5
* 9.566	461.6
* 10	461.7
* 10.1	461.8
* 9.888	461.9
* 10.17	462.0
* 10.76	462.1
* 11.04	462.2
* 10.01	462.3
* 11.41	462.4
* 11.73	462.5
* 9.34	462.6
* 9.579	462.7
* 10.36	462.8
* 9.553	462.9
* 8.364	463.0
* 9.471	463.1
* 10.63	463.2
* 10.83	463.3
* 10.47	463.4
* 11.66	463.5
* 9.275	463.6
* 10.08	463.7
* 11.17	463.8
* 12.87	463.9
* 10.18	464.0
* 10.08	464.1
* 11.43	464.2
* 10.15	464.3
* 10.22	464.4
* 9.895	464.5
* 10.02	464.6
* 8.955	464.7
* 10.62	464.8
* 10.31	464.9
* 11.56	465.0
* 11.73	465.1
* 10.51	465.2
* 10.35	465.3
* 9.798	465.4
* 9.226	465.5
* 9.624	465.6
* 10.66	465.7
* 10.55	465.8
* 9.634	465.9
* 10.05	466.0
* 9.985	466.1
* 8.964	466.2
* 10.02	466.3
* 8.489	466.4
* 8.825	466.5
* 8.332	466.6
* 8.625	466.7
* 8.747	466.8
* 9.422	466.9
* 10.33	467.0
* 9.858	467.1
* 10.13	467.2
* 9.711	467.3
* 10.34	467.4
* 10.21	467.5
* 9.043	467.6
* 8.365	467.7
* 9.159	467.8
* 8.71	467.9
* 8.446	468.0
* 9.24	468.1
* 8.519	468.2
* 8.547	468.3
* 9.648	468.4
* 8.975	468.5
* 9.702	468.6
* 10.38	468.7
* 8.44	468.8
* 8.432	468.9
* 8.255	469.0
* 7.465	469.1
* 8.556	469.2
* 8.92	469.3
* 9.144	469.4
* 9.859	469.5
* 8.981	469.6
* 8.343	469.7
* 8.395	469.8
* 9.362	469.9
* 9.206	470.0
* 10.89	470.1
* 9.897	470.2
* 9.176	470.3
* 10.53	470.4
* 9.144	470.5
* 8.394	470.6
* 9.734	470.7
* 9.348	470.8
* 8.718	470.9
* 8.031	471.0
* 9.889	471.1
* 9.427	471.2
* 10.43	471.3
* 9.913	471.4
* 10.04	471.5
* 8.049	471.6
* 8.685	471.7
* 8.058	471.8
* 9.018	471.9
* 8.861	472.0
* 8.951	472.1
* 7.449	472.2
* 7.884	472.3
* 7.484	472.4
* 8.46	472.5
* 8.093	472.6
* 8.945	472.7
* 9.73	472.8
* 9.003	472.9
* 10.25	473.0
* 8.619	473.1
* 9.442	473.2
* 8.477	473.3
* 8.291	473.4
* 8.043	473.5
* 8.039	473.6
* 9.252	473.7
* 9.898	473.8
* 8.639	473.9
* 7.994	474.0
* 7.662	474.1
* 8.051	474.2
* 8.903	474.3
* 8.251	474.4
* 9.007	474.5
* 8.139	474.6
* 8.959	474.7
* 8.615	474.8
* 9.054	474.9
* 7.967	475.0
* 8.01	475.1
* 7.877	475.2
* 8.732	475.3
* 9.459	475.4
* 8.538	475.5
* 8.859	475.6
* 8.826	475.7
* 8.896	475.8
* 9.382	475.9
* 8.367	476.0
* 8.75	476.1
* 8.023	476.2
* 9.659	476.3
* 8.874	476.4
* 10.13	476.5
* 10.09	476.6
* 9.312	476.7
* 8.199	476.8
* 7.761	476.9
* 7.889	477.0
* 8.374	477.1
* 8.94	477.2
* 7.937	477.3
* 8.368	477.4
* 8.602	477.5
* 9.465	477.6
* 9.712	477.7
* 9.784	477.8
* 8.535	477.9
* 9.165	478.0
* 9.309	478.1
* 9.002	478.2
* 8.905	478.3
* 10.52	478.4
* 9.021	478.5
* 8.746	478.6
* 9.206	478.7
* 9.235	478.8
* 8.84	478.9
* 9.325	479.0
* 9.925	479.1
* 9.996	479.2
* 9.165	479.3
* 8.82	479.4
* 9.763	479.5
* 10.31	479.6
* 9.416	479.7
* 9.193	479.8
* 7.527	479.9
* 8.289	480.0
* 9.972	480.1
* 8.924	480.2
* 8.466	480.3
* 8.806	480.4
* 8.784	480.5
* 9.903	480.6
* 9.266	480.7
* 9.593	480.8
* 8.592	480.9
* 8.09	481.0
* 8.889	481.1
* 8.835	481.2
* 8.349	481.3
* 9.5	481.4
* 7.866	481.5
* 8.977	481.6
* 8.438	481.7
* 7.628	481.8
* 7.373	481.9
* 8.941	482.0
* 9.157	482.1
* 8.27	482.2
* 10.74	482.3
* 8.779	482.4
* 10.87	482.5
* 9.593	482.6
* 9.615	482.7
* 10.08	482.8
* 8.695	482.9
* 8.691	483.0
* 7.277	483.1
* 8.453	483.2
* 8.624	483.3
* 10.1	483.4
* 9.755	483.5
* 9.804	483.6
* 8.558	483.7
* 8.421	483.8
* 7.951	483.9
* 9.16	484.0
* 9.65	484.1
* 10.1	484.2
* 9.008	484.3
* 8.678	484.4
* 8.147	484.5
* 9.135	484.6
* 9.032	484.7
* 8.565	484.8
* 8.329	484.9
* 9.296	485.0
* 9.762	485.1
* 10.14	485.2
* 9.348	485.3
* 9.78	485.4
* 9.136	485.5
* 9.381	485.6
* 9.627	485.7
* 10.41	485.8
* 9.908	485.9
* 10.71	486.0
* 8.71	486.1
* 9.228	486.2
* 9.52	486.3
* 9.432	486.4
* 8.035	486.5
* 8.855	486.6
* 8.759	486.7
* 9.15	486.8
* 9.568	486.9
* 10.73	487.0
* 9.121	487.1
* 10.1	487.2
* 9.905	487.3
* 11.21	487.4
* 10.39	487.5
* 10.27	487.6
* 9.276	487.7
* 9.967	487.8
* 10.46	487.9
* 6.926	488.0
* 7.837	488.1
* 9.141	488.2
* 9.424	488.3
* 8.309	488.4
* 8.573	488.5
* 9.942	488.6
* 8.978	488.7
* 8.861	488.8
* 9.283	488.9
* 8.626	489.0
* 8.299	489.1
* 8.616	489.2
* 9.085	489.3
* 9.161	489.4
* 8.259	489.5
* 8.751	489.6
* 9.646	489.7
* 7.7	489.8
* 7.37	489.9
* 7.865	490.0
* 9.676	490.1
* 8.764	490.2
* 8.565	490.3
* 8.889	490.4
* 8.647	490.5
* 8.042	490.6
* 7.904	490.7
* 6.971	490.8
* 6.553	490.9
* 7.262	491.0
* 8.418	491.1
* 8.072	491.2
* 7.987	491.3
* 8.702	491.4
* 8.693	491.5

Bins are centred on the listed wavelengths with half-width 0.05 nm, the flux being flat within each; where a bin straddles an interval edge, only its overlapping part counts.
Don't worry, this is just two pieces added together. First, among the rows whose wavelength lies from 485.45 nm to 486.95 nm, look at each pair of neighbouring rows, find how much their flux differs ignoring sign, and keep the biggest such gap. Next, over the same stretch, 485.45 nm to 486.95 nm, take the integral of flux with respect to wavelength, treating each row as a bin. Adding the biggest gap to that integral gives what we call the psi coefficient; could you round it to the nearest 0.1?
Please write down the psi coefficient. 16.0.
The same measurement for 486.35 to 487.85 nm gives 16.1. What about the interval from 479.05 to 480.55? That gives 15.4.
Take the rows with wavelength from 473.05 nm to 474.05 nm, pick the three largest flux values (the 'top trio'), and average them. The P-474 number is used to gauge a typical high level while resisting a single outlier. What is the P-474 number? 9.5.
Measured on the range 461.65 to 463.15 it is 11.4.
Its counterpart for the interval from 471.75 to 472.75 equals 9.0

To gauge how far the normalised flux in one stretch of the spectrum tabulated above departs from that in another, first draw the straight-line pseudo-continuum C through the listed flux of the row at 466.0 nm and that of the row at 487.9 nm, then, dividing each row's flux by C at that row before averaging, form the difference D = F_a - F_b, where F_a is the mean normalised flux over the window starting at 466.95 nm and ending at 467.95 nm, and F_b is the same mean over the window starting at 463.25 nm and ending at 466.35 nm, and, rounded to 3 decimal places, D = -0.081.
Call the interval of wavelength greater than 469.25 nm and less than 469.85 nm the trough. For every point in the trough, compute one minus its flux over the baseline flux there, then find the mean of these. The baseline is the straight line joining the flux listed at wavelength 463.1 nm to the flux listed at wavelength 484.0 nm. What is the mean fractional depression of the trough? 0.05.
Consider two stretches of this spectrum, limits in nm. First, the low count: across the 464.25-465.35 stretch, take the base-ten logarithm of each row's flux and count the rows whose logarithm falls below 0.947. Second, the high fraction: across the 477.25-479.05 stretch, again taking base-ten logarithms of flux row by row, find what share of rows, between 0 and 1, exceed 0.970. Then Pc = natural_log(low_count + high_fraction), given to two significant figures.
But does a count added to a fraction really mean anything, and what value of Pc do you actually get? -1.5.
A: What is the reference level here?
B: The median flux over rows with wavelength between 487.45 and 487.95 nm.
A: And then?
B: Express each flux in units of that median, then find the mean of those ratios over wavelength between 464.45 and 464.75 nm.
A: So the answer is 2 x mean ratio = 1.87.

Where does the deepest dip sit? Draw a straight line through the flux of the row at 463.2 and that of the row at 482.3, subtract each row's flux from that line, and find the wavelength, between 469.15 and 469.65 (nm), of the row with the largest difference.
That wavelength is 469.2 nm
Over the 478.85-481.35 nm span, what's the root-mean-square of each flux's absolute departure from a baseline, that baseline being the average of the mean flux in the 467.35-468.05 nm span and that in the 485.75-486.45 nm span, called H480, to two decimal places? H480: 0.76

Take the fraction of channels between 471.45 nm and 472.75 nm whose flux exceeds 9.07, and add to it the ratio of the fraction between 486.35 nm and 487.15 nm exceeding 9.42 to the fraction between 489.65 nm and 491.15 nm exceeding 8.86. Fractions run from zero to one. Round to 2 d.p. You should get 1.95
